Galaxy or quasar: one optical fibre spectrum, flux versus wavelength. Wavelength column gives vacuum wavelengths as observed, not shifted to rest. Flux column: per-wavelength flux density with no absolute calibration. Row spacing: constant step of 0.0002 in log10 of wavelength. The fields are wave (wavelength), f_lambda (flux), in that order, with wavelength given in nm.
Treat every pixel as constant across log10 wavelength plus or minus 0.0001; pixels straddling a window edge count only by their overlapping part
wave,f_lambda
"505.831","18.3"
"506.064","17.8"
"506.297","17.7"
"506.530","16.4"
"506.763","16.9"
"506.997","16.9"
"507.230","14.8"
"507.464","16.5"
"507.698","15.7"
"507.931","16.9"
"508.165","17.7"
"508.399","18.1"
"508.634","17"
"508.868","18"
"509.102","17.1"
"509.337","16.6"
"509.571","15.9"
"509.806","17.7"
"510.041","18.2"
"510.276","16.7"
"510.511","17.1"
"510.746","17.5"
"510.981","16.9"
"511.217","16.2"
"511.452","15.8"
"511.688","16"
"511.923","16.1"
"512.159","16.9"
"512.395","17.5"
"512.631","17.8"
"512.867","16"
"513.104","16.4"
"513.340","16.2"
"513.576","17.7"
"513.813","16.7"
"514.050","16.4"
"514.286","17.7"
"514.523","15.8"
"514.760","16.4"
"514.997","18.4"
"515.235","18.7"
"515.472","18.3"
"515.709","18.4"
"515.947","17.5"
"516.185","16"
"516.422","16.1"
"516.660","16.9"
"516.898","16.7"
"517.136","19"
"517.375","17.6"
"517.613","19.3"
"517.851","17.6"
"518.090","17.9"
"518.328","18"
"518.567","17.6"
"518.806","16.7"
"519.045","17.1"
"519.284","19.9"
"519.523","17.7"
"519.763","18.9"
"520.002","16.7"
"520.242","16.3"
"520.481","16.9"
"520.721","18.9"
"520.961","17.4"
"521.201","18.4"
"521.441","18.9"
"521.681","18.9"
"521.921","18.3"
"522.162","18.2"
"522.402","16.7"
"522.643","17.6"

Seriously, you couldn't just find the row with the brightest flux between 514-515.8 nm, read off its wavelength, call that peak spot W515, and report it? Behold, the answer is 515.235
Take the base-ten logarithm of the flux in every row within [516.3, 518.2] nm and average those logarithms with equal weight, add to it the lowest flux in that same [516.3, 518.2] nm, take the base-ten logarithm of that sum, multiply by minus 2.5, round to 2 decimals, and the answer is -3.10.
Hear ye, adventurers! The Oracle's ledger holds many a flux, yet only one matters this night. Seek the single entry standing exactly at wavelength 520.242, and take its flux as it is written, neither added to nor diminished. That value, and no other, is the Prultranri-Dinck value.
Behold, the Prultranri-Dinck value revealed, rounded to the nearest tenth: 16.3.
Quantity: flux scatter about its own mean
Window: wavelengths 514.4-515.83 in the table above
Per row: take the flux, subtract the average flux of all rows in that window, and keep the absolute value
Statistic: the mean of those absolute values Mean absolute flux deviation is 1.0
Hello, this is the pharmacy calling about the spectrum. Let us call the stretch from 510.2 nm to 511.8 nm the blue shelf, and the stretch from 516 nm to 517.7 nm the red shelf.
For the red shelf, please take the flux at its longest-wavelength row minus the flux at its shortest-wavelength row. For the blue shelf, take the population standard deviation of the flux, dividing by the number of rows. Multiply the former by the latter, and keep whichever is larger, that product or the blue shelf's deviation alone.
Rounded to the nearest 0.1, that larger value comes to 1.9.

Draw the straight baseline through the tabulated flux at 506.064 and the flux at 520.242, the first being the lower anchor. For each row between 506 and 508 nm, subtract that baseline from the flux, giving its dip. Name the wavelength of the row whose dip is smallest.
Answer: 507.230 nm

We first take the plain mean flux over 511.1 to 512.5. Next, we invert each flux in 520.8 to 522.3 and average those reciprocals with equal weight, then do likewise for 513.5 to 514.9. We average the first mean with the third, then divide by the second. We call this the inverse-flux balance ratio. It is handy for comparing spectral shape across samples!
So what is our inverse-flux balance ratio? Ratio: 151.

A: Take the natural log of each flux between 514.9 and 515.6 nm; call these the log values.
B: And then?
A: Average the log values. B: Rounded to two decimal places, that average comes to 2.92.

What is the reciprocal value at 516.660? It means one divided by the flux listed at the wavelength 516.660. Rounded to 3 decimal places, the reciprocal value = 0.059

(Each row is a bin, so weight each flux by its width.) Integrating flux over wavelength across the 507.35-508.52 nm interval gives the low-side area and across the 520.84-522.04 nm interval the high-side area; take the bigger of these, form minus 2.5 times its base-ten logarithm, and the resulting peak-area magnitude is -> -3.36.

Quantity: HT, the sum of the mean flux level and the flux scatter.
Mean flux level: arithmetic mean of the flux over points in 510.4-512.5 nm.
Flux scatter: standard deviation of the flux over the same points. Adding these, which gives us 17.3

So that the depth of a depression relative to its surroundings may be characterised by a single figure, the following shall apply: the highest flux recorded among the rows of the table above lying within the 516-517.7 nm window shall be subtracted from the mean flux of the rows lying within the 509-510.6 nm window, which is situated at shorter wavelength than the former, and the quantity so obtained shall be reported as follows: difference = -2.3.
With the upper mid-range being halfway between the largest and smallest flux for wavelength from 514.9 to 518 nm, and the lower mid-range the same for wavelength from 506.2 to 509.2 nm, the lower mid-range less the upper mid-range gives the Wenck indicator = -1.2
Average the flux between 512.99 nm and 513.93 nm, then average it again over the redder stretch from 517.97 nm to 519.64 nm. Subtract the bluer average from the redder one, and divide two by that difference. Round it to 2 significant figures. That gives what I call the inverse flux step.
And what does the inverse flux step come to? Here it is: 1.8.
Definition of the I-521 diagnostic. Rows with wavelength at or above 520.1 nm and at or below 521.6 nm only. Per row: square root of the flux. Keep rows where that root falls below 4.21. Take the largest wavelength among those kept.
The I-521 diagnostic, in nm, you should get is 520.961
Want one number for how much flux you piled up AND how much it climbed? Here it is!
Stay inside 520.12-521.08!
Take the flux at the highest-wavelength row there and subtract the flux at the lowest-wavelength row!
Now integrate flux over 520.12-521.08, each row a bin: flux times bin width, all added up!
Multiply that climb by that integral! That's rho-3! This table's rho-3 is 18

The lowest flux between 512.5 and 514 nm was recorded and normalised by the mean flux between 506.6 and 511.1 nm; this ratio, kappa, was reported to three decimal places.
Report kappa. 0.944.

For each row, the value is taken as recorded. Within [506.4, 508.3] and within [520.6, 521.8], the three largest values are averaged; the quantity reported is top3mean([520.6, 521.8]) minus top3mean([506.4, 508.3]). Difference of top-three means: 1.7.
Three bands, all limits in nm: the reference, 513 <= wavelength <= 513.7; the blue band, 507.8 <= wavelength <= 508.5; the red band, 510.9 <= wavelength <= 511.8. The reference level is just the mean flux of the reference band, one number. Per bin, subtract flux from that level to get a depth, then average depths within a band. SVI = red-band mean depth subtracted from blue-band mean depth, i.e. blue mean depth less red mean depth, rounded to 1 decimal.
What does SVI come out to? -1.3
